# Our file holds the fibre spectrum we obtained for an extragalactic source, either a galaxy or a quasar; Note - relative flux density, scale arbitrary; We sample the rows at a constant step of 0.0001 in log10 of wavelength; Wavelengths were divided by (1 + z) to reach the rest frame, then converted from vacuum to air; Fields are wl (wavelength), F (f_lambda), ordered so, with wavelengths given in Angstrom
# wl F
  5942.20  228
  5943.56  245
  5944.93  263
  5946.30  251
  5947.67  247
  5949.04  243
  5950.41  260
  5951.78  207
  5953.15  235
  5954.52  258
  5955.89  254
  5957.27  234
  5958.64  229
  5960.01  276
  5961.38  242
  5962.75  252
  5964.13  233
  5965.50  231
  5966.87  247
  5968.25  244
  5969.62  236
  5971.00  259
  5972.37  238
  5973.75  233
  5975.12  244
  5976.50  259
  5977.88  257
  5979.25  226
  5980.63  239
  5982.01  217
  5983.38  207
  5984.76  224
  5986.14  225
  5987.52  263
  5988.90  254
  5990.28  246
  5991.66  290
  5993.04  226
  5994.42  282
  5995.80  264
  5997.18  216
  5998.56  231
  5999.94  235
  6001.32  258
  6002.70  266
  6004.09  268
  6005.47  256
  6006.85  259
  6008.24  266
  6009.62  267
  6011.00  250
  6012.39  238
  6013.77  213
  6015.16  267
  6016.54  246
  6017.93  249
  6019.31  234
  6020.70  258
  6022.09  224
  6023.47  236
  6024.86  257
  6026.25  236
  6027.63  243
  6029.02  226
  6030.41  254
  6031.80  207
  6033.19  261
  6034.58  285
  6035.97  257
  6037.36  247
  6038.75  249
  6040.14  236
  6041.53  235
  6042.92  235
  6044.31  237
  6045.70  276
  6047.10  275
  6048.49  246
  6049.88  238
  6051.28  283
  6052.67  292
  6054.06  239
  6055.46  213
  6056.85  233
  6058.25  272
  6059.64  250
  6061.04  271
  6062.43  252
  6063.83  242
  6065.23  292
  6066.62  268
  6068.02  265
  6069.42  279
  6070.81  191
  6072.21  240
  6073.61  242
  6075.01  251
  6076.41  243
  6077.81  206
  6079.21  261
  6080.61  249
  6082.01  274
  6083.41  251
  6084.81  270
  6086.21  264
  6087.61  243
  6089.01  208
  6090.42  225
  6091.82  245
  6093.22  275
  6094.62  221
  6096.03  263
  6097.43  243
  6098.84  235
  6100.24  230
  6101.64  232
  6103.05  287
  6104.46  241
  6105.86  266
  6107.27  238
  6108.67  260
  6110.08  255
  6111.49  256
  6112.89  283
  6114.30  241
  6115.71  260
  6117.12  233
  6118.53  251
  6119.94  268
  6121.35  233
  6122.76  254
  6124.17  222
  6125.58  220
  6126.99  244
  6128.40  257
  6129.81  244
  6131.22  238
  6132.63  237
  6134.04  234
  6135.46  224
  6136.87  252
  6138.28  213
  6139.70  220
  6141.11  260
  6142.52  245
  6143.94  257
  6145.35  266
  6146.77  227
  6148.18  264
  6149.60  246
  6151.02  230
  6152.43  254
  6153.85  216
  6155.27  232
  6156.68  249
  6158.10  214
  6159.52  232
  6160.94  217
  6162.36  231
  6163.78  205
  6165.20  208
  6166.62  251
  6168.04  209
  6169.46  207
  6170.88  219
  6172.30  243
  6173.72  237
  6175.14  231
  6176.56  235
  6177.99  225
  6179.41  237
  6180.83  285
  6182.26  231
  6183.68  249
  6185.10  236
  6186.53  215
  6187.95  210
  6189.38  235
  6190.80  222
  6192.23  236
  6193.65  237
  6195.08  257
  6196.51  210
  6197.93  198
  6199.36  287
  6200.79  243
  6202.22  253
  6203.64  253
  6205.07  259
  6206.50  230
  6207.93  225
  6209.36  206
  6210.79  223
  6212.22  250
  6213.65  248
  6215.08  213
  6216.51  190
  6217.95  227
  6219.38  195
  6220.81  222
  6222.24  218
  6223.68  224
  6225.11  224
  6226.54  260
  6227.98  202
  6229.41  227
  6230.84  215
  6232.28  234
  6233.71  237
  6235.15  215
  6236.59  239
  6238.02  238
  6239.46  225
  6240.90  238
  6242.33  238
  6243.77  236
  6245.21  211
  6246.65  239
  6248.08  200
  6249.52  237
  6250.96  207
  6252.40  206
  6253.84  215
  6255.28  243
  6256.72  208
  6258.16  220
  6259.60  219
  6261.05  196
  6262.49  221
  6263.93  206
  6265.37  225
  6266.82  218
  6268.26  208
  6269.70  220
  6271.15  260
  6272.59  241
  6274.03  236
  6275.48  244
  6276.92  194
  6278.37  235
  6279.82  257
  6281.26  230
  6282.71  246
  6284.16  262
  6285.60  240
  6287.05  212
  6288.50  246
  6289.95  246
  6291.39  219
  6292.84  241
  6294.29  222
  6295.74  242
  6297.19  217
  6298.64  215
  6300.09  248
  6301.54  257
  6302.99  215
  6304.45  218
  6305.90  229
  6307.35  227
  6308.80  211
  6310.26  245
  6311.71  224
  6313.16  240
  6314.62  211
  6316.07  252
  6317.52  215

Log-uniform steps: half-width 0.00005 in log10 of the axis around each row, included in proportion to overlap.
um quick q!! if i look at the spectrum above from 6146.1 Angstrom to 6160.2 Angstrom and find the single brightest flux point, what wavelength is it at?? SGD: 6148.18 Angstrom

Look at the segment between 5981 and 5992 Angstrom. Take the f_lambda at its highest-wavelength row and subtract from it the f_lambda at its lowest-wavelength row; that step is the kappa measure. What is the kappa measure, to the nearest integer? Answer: 73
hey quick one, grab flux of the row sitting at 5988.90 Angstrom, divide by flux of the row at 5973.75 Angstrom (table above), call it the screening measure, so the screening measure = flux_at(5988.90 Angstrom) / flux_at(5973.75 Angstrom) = 1.09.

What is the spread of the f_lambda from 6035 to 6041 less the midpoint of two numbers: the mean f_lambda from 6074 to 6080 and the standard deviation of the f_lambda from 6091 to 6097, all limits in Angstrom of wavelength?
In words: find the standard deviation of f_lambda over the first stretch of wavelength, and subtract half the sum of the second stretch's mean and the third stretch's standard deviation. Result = -123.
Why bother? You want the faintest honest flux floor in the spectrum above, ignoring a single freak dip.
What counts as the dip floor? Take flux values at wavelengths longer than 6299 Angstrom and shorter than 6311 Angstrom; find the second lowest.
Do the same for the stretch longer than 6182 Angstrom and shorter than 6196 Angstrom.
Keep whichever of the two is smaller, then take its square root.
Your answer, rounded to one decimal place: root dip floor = 14.7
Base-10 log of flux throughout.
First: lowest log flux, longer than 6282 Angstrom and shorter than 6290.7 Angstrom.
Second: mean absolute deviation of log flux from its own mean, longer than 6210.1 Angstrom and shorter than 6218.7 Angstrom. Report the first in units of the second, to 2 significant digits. 72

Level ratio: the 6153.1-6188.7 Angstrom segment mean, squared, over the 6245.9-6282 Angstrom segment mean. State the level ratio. 235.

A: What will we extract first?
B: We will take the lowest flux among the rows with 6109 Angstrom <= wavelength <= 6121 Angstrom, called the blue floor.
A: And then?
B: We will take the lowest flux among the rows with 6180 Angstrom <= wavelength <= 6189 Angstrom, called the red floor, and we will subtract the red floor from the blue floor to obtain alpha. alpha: 23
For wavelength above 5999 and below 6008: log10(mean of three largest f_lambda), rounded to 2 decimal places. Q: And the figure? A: 2.42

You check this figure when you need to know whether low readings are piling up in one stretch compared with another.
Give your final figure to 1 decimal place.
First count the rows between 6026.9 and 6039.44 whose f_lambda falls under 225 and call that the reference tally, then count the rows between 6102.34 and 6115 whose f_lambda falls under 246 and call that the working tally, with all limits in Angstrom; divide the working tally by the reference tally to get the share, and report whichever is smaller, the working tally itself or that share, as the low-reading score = 3.0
